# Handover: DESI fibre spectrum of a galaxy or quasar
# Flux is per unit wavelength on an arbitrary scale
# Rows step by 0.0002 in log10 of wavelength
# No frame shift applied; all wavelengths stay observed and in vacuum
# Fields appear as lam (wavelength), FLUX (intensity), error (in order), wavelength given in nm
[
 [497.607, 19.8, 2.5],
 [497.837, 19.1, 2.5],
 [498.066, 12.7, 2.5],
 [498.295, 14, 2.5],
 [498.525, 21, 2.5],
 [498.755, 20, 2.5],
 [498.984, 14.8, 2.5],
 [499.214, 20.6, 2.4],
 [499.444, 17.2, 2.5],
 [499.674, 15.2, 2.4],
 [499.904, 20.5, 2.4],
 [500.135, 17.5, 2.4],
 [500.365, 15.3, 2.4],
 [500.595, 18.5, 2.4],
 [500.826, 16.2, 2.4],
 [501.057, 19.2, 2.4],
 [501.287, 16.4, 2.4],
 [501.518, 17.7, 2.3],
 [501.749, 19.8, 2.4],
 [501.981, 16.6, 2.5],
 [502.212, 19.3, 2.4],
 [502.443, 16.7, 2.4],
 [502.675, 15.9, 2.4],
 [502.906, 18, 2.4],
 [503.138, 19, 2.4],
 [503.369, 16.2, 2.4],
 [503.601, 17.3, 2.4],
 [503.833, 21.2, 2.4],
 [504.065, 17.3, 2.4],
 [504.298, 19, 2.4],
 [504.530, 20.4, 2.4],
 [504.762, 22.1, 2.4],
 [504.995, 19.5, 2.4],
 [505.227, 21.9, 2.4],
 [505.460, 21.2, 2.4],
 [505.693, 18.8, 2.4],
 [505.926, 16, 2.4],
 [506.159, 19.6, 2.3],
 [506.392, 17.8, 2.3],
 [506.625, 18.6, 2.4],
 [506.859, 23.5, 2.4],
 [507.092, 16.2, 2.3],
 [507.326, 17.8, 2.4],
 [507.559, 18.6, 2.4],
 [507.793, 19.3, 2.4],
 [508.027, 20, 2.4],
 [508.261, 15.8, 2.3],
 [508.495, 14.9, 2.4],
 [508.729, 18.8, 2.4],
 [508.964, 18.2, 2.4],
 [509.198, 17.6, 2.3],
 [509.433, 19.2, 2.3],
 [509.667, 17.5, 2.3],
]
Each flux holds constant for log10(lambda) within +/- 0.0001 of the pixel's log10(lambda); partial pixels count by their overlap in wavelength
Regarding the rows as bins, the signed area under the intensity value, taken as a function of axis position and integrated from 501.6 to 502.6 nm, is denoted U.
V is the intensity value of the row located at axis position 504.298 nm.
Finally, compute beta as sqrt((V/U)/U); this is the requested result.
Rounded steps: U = 18.0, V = 19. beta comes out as 0.242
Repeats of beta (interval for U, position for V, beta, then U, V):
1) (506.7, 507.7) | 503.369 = 0.212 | 19.0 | 16.2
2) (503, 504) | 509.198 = 0.228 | 18.4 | 17.6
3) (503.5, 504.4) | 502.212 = 0.261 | 16.8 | 19.3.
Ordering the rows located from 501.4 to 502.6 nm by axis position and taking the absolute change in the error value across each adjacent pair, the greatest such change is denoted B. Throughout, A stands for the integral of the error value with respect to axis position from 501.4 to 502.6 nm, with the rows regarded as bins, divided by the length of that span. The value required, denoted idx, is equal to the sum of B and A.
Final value 2.50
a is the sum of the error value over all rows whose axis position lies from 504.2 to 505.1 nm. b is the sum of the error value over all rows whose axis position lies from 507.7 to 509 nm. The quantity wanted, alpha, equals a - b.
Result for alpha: -5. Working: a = 10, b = 14.3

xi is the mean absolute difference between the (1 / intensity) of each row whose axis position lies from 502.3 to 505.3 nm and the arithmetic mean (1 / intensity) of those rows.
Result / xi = 0.0051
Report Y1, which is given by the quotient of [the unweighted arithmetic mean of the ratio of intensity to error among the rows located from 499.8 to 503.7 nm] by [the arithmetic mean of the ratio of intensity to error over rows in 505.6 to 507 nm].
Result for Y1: 0.91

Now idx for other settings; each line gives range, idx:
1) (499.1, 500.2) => 2.52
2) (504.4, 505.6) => 2.40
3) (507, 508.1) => 2.48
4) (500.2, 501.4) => 2.40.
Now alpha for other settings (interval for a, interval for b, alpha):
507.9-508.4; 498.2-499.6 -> -10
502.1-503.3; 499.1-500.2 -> 0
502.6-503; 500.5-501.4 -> -5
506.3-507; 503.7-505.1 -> -7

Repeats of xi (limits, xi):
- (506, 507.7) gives 0.0039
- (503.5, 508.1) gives 0.0042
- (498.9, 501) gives 0.0058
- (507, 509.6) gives 0.0042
